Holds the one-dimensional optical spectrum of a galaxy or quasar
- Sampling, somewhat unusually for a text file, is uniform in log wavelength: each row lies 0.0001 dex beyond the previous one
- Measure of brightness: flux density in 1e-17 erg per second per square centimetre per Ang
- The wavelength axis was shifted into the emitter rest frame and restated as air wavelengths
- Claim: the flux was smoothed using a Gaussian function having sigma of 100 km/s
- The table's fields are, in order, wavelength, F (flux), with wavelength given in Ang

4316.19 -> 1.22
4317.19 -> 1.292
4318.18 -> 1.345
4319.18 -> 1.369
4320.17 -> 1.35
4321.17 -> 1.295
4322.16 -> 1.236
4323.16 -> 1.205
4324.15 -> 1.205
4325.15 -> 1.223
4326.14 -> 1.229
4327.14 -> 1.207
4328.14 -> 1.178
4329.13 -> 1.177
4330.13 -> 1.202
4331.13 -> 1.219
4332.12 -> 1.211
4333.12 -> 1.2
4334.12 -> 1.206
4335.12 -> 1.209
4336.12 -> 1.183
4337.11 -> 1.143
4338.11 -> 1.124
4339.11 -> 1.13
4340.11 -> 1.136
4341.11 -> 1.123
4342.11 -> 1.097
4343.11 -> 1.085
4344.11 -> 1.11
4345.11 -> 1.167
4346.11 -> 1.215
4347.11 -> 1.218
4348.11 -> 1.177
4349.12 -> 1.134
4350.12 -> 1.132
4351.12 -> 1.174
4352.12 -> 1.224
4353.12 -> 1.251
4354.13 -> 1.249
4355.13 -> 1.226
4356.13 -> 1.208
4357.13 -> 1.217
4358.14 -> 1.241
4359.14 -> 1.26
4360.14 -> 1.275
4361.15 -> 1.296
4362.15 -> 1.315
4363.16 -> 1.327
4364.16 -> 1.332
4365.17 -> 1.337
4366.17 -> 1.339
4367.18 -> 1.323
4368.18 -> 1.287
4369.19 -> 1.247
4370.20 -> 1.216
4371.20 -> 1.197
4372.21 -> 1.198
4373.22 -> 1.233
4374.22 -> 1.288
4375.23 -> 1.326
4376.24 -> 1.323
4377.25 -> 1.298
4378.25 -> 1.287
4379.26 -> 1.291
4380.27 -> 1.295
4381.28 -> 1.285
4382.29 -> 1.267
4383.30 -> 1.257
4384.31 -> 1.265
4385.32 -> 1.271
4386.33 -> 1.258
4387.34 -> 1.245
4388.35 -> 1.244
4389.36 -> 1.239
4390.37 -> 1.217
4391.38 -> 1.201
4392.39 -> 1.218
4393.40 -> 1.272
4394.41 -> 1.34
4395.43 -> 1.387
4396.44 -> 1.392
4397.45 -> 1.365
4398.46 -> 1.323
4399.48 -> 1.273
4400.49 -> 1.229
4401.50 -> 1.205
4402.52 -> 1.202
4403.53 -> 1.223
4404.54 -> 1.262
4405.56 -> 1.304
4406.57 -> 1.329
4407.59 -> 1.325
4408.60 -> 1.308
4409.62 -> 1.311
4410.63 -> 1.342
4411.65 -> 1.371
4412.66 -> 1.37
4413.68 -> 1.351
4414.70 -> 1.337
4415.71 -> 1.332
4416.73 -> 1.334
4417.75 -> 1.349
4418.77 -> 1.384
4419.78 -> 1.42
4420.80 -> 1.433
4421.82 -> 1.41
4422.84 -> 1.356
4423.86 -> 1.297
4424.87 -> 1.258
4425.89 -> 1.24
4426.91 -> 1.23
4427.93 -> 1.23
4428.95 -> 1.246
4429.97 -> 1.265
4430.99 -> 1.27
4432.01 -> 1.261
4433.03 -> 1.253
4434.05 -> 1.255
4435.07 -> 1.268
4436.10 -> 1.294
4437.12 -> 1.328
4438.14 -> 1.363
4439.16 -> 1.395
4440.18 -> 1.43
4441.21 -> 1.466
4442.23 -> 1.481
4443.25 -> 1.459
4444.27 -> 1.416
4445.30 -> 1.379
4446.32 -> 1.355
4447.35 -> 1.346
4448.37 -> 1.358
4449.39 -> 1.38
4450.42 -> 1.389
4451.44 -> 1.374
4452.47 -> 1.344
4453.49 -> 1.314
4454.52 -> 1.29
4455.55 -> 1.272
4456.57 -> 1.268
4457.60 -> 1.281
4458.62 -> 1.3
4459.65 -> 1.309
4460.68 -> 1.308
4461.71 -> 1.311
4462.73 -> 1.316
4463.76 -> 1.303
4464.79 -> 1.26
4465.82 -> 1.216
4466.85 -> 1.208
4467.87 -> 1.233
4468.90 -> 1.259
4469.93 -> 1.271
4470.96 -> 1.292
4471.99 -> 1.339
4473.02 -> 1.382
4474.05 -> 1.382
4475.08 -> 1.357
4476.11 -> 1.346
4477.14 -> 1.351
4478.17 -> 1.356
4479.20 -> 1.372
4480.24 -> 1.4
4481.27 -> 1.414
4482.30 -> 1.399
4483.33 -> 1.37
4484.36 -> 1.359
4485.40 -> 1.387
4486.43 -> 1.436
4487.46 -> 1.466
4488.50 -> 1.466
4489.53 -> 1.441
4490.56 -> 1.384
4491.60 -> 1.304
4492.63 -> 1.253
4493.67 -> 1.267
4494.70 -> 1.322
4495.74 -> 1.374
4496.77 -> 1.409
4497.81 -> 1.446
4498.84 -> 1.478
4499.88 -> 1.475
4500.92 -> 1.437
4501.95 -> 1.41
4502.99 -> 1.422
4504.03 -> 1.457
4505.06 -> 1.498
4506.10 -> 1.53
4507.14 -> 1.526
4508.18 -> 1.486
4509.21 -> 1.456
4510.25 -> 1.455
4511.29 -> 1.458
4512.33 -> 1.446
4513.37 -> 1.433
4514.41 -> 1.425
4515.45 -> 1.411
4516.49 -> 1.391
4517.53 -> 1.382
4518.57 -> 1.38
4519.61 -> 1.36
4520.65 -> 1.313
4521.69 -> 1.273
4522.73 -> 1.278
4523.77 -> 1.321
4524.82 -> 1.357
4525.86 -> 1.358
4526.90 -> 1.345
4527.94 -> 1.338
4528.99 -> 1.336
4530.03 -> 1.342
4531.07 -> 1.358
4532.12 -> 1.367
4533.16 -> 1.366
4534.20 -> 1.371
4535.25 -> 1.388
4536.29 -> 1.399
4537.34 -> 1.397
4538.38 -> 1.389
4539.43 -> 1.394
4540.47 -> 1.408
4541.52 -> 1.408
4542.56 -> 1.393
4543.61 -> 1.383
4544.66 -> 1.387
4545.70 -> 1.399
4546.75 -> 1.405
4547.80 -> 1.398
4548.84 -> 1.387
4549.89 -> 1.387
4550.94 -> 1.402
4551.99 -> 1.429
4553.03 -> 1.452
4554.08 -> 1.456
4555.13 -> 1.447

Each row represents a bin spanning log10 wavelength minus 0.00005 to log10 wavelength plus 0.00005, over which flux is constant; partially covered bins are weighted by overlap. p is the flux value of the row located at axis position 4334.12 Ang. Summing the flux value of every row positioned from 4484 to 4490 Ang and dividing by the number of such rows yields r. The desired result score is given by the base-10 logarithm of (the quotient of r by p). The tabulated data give 0.07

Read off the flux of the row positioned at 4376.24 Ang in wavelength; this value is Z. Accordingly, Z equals 1.323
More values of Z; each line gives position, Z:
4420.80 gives 1.433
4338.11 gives 1.124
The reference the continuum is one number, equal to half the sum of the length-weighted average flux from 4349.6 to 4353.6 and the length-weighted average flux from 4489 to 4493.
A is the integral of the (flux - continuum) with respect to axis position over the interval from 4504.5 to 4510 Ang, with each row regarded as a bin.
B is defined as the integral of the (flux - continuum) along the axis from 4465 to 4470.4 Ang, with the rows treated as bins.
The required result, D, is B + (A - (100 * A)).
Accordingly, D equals -122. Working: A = 1.2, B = -0.19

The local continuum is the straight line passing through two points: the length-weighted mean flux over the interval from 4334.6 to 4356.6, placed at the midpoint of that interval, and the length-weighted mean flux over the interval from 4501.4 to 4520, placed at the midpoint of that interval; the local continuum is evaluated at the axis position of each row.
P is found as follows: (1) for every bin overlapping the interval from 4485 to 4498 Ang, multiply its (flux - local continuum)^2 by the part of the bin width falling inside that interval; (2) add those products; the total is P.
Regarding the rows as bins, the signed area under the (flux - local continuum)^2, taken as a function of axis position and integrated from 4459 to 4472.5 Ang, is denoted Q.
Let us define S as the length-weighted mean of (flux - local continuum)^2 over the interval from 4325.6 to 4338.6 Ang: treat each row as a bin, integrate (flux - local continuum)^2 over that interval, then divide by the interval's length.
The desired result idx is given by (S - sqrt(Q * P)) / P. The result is -1.2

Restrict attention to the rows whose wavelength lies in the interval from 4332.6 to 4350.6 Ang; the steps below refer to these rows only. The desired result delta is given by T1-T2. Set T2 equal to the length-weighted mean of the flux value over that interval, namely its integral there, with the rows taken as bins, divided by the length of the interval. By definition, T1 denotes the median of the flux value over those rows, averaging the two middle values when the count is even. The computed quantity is -0.015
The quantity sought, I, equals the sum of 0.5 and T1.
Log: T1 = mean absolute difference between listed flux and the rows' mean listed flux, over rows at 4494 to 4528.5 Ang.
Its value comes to 0.5554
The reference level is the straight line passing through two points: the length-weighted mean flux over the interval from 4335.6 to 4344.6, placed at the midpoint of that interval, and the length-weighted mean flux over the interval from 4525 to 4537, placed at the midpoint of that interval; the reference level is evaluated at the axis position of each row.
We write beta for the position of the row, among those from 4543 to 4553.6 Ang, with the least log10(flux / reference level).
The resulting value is 4549.89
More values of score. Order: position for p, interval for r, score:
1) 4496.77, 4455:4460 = -0.04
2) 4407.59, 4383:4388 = -0.02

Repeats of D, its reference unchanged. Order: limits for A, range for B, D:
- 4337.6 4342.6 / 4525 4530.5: 76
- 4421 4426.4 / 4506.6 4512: -23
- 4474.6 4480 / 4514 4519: -45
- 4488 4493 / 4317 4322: -49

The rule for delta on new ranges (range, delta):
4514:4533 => 0.006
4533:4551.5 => 0.001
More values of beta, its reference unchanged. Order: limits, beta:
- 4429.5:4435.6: 4433.03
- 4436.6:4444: 4437.12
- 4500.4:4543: 4521.69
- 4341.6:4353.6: 4343.11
